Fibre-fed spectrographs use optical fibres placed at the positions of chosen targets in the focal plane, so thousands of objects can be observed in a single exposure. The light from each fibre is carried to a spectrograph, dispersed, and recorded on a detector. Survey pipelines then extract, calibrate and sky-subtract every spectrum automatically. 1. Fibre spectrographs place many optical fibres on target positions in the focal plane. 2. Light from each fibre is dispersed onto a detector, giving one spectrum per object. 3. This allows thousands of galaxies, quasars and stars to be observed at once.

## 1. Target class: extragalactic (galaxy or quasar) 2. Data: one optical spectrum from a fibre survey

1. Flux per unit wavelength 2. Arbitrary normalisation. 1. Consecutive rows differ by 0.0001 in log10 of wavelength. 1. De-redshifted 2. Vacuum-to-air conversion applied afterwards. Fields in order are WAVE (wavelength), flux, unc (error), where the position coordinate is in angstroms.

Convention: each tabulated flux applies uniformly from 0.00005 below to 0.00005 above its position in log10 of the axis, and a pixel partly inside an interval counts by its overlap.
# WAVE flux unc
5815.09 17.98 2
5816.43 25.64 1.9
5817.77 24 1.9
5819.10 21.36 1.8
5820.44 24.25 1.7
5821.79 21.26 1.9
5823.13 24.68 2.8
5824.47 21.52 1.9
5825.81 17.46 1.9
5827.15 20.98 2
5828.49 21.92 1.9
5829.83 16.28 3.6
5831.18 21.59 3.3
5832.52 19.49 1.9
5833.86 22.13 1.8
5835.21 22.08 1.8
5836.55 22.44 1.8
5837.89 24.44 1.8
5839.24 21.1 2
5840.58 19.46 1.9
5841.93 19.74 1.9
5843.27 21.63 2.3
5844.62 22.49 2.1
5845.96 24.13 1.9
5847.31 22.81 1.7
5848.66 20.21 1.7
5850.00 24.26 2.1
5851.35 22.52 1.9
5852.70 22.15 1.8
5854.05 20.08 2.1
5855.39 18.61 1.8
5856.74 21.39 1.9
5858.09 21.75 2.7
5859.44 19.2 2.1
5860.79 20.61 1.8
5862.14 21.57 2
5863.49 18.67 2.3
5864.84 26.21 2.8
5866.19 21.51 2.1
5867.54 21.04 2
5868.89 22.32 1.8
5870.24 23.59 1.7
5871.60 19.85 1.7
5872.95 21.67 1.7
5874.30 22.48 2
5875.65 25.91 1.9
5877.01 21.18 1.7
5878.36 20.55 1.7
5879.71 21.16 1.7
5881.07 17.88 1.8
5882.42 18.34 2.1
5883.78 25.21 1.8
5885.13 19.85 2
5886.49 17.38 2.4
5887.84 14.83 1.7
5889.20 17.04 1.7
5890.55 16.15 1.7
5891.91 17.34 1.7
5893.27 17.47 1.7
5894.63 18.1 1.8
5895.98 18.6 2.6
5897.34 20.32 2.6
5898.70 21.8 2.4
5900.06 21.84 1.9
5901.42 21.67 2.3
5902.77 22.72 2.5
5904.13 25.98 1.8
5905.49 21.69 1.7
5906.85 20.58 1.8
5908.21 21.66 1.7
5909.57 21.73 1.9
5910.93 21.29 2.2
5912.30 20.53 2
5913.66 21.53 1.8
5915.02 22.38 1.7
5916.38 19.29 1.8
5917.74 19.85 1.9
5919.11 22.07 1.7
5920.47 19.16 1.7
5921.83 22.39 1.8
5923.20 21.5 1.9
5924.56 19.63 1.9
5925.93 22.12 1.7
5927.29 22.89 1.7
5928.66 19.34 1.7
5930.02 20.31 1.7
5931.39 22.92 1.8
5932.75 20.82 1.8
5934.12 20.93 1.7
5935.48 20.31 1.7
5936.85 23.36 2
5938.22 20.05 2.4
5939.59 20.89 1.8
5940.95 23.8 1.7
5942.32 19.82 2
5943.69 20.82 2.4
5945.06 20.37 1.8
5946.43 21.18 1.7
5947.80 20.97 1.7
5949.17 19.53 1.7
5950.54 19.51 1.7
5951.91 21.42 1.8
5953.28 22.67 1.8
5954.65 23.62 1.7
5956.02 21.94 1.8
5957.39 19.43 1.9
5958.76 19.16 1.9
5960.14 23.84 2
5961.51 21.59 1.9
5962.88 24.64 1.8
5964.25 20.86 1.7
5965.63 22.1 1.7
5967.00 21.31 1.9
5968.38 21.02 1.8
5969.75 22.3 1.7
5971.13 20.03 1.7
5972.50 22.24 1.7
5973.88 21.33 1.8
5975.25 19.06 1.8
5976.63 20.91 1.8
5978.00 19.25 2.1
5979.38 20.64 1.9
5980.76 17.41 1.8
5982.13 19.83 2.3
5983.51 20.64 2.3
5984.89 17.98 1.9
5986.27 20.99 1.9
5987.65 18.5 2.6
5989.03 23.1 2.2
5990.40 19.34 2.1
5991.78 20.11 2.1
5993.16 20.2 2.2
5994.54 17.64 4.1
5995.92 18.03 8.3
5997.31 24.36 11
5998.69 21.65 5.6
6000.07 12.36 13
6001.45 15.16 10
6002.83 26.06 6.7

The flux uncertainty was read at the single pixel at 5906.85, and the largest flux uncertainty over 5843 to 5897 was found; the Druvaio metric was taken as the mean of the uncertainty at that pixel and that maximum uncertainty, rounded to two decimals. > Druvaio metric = 2.30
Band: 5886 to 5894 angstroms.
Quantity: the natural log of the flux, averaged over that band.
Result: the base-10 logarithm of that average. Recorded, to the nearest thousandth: 0.449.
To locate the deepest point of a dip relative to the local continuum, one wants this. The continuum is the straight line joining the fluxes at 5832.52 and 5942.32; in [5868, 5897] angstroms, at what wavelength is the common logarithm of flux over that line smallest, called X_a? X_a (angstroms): 5887.84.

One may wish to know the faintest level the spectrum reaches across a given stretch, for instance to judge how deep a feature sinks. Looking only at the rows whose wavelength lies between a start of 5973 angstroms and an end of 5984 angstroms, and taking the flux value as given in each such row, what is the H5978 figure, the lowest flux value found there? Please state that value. 17.41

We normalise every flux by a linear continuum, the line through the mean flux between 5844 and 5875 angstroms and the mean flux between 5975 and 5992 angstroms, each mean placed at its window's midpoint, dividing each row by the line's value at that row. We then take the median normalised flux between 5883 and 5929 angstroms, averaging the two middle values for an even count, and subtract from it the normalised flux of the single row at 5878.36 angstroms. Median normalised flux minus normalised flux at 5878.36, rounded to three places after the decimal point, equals 0.040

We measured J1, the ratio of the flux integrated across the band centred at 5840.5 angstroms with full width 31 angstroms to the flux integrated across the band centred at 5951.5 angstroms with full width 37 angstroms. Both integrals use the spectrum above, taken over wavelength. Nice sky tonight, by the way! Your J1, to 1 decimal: 0.8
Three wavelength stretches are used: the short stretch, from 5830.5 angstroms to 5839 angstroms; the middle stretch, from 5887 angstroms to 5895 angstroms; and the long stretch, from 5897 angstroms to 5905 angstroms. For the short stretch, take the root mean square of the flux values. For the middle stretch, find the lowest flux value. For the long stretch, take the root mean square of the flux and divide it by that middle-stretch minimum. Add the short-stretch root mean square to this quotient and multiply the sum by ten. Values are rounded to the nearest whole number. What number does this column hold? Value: 236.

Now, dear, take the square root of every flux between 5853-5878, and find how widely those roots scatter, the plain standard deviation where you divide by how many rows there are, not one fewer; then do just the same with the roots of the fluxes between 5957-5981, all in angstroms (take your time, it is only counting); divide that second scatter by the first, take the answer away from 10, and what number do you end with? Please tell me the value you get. 9.14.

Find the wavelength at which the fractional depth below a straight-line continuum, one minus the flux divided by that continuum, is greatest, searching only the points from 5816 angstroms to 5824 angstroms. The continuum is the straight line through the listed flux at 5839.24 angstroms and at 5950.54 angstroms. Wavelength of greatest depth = 5821.79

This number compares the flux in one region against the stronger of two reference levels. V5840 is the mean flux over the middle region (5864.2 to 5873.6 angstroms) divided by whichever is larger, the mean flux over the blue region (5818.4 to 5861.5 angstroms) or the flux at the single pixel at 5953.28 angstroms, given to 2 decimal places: 0.98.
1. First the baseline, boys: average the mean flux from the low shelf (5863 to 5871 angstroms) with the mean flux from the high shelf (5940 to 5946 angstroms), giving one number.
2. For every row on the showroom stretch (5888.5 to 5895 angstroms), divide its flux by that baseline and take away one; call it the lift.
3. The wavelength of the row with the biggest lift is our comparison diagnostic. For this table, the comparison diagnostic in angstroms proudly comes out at 5894.63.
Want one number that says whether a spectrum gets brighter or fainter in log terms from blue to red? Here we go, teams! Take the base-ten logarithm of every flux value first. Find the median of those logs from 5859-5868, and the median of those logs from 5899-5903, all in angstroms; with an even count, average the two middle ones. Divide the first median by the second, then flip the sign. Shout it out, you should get -0.99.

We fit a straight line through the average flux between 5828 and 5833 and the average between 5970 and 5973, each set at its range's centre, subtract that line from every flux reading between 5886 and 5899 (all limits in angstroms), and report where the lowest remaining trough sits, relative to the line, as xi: 5887.84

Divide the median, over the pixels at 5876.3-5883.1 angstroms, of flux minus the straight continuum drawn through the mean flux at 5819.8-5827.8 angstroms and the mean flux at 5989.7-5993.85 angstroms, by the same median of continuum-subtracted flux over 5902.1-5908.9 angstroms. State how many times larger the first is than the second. -0.6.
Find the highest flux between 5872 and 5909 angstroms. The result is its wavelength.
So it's 5904.13 angstroms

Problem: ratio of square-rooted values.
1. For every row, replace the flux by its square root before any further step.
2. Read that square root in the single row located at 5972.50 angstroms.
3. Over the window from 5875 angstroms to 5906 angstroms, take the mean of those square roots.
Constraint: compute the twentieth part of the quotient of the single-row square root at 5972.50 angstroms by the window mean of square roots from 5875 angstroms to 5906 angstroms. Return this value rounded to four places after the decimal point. 0.0527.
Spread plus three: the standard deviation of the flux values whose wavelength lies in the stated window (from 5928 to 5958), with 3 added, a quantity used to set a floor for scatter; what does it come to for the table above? 4.4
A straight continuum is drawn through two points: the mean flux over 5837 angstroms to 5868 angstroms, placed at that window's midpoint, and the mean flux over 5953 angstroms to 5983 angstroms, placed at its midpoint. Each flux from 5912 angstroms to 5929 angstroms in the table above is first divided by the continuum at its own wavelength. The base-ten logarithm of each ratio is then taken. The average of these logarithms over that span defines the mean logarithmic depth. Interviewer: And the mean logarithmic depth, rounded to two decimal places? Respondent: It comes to -0.01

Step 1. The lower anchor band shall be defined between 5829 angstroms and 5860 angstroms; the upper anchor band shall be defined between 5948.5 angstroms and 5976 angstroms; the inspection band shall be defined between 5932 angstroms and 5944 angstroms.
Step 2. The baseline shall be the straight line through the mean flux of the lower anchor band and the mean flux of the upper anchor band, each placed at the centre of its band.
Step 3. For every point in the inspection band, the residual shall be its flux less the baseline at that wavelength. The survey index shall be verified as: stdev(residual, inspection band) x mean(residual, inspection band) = -0.2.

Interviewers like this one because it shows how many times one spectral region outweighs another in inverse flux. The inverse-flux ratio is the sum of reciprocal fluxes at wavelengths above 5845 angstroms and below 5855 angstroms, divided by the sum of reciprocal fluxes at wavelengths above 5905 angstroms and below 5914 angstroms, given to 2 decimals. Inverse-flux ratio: 0.96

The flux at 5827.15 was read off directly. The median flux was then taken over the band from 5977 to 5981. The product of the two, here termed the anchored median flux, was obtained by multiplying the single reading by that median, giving 404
